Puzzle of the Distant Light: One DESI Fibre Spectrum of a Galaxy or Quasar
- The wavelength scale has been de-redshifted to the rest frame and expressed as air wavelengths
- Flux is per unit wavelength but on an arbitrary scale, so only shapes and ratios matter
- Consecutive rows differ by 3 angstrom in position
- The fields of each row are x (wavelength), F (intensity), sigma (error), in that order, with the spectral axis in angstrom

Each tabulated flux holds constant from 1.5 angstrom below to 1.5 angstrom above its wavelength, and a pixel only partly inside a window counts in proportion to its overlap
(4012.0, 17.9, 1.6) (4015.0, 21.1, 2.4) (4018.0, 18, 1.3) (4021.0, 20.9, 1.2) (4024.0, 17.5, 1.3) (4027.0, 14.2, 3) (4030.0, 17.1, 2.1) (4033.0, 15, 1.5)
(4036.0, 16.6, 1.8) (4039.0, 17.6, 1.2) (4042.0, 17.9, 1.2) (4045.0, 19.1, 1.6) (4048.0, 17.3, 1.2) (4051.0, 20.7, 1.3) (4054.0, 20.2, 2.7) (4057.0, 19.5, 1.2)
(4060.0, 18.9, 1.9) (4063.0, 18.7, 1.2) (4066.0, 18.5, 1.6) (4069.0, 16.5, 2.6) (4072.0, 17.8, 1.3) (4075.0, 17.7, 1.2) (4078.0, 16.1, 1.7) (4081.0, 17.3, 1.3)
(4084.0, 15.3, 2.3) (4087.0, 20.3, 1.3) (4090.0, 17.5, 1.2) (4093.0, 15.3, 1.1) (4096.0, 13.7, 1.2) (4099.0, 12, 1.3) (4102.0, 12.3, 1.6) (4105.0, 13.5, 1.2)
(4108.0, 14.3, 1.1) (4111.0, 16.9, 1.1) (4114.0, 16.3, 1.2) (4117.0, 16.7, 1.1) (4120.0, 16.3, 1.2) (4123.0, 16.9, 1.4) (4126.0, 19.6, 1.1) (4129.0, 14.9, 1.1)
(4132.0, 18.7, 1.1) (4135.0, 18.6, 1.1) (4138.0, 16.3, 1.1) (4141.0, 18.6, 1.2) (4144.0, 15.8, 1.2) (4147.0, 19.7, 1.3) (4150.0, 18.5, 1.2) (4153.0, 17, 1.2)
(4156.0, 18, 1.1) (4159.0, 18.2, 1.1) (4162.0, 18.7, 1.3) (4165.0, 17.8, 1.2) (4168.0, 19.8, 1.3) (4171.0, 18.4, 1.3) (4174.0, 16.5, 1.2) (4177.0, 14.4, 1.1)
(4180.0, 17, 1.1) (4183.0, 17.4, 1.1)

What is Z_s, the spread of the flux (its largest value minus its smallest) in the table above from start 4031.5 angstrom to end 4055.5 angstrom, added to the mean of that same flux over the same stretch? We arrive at 24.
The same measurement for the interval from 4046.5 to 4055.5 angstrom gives 23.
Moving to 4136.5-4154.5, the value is 22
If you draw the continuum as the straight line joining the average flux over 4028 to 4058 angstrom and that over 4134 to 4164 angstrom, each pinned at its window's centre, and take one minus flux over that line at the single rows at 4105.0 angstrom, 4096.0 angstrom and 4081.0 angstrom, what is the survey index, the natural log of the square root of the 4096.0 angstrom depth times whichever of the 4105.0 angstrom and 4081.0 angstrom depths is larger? -1.41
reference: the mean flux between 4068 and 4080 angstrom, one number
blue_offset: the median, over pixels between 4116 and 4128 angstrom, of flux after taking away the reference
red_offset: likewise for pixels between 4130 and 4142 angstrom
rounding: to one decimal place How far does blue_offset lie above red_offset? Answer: -1.8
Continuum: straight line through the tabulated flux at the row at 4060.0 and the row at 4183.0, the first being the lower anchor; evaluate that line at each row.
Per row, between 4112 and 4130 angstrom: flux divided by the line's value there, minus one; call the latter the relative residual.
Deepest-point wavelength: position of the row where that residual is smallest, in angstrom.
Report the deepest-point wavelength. 4129.0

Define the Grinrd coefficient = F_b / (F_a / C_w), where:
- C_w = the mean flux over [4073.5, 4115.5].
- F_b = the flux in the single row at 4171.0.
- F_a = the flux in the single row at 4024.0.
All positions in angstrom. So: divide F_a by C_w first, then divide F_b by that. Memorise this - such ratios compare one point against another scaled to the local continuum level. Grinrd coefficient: 16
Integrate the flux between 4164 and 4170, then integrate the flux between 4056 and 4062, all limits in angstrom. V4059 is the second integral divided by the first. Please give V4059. 1.02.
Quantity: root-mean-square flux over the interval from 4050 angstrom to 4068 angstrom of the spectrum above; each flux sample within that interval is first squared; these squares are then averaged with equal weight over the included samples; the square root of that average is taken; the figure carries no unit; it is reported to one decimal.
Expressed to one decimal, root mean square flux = 19.4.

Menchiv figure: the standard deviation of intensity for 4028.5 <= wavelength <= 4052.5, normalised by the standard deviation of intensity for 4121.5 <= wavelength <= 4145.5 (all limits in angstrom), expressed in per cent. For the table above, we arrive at 101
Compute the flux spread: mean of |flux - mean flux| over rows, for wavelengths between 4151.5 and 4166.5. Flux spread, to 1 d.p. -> 0.4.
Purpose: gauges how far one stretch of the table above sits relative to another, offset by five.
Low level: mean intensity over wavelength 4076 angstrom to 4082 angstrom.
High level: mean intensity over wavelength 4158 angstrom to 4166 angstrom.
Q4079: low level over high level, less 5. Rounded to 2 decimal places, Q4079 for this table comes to -4.08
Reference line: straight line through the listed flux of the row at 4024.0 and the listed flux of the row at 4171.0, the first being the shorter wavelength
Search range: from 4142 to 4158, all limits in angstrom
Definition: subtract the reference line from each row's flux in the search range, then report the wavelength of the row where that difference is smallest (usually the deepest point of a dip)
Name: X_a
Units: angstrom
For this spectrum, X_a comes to 4144.0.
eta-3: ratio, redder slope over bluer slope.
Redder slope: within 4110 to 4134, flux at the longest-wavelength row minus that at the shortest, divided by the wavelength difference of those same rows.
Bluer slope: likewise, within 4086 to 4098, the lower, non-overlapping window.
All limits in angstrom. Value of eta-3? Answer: -0.1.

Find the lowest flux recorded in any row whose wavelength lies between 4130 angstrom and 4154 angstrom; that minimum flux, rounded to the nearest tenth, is 15.8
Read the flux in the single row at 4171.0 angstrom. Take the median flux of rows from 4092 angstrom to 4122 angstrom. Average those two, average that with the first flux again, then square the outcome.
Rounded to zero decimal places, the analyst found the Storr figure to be 306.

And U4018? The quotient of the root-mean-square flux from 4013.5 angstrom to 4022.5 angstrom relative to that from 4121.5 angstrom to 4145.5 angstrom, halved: 0.57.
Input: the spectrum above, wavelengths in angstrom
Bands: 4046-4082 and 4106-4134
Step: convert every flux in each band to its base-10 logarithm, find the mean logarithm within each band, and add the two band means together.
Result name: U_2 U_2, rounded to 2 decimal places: 2.48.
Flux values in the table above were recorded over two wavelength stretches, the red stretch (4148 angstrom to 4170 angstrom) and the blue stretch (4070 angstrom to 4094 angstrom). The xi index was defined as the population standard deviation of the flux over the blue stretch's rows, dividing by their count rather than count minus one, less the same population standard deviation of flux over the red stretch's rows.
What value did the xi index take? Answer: 0.7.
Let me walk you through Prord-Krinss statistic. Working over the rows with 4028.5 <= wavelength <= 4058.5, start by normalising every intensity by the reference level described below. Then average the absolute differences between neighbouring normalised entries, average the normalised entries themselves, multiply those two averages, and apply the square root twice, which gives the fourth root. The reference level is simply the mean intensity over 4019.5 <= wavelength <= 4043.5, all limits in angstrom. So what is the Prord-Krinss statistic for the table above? 0.54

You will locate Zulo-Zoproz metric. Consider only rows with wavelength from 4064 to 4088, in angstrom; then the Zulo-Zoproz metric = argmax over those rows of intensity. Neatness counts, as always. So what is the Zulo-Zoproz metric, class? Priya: 4087.0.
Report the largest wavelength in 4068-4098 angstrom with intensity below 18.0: 4096.0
